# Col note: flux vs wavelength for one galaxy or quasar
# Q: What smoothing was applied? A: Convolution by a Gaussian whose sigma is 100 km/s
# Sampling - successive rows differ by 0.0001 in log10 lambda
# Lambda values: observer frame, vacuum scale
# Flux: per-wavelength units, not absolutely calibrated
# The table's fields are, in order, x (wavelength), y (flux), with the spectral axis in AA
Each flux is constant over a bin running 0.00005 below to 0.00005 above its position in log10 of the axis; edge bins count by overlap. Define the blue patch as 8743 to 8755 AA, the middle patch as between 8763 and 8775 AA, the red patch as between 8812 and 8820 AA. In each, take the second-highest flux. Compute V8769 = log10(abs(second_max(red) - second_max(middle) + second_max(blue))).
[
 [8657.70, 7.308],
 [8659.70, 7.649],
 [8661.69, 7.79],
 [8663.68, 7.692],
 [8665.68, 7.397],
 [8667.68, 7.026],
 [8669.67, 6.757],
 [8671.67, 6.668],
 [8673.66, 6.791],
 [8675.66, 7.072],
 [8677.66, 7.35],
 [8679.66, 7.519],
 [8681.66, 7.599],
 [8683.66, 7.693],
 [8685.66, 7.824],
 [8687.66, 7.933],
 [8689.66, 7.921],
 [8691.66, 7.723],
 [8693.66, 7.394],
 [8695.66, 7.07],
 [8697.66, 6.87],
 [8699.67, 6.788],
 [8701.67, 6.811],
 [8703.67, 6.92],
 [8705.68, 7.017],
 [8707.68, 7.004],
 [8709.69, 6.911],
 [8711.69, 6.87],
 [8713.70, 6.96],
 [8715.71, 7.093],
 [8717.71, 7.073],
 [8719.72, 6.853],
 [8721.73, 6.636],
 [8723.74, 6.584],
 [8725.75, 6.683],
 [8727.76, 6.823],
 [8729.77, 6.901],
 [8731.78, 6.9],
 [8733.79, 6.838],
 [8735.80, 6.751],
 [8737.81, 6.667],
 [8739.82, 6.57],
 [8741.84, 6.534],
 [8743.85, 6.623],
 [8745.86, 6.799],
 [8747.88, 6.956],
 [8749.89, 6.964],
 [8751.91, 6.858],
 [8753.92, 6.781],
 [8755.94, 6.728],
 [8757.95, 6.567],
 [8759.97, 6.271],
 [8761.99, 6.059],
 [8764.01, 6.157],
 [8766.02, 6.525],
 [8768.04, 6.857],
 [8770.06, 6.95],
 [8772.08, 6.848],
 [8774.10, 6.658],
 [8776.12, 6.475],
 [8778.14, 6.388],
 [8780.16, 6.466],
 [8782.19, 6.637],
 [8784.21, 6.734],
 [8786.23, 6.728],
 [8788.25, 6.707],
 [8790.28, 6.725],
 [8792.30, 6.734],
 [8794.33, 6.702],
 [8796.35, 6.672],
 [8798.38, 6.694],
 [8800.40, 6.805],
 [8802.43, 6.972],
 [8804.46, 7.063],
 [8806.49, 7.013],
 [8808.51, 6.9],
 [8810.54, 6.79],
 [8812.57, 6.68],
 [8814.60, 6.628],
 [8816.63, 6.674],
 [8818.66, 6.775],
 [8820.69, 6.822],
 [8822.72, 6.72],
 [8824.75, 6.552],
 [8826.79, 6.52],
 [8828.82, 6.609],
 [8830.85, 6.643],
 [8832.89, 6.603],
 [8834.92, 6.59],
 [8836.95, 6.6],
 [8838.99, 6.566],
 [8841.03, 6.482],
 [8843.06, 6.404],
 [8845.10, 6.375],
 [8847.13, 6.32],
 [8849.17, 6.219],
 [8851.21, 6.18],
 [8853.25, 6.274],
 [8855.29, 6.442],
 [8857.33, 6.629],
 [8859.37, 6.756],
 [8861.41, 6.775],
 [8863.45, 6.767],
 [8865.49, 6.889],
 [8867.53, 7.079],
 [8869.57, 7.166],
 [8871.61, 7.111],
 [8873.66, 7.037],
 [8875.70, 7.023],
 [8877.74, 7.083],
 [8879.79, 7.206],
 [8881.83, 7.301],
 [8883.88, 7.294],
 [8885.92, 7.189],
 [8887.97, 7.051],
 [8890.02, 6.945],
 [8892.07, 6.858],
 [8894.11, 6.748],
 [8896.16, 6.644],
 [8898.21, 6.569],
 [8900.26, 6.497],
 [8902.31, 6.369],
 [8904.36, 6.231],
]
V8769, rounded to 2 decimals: 0.83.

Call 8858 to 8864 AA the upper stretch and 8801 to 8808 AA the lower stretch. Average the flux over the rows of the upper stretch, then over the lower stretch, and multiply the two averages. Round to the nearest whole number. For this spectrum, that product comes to 47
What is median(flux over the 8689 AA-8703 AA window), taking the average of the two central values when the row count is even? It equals 7.07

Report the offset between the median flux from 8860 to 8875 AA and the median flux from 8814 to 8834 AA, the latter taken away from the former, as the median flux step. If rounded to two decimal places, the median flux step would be 0.40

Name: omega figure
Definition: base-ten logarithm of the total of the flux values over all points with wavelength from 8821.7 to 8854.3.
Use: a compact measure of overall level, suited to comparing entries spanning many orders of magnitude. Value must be 2.02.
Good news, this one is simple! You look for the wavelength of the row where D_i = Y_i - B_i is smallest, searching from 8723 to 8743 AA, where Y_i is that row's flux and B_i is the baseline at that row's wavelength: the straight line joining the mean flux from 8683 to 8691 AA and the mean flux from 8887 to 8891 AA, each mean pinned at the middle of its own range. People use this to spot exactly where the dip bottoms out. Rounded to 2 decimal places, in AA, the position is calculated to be 8723.74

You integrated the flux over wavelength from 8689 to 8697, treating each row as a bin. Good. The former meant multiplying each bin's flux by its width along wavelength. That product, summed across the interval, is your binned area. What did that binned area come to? 60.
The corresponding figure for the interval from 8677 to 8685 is 60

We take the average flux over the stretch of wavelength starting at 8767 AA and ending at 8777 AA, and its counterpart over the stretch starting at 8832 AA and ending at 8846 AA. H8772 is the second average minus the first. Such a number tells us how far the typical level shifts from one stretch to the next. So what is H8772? -0.24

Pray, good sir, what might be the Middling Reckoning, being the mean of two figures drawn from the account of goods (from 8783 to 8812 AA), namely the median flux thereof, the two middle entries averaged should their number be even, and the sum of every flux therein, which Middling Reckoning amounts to 51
